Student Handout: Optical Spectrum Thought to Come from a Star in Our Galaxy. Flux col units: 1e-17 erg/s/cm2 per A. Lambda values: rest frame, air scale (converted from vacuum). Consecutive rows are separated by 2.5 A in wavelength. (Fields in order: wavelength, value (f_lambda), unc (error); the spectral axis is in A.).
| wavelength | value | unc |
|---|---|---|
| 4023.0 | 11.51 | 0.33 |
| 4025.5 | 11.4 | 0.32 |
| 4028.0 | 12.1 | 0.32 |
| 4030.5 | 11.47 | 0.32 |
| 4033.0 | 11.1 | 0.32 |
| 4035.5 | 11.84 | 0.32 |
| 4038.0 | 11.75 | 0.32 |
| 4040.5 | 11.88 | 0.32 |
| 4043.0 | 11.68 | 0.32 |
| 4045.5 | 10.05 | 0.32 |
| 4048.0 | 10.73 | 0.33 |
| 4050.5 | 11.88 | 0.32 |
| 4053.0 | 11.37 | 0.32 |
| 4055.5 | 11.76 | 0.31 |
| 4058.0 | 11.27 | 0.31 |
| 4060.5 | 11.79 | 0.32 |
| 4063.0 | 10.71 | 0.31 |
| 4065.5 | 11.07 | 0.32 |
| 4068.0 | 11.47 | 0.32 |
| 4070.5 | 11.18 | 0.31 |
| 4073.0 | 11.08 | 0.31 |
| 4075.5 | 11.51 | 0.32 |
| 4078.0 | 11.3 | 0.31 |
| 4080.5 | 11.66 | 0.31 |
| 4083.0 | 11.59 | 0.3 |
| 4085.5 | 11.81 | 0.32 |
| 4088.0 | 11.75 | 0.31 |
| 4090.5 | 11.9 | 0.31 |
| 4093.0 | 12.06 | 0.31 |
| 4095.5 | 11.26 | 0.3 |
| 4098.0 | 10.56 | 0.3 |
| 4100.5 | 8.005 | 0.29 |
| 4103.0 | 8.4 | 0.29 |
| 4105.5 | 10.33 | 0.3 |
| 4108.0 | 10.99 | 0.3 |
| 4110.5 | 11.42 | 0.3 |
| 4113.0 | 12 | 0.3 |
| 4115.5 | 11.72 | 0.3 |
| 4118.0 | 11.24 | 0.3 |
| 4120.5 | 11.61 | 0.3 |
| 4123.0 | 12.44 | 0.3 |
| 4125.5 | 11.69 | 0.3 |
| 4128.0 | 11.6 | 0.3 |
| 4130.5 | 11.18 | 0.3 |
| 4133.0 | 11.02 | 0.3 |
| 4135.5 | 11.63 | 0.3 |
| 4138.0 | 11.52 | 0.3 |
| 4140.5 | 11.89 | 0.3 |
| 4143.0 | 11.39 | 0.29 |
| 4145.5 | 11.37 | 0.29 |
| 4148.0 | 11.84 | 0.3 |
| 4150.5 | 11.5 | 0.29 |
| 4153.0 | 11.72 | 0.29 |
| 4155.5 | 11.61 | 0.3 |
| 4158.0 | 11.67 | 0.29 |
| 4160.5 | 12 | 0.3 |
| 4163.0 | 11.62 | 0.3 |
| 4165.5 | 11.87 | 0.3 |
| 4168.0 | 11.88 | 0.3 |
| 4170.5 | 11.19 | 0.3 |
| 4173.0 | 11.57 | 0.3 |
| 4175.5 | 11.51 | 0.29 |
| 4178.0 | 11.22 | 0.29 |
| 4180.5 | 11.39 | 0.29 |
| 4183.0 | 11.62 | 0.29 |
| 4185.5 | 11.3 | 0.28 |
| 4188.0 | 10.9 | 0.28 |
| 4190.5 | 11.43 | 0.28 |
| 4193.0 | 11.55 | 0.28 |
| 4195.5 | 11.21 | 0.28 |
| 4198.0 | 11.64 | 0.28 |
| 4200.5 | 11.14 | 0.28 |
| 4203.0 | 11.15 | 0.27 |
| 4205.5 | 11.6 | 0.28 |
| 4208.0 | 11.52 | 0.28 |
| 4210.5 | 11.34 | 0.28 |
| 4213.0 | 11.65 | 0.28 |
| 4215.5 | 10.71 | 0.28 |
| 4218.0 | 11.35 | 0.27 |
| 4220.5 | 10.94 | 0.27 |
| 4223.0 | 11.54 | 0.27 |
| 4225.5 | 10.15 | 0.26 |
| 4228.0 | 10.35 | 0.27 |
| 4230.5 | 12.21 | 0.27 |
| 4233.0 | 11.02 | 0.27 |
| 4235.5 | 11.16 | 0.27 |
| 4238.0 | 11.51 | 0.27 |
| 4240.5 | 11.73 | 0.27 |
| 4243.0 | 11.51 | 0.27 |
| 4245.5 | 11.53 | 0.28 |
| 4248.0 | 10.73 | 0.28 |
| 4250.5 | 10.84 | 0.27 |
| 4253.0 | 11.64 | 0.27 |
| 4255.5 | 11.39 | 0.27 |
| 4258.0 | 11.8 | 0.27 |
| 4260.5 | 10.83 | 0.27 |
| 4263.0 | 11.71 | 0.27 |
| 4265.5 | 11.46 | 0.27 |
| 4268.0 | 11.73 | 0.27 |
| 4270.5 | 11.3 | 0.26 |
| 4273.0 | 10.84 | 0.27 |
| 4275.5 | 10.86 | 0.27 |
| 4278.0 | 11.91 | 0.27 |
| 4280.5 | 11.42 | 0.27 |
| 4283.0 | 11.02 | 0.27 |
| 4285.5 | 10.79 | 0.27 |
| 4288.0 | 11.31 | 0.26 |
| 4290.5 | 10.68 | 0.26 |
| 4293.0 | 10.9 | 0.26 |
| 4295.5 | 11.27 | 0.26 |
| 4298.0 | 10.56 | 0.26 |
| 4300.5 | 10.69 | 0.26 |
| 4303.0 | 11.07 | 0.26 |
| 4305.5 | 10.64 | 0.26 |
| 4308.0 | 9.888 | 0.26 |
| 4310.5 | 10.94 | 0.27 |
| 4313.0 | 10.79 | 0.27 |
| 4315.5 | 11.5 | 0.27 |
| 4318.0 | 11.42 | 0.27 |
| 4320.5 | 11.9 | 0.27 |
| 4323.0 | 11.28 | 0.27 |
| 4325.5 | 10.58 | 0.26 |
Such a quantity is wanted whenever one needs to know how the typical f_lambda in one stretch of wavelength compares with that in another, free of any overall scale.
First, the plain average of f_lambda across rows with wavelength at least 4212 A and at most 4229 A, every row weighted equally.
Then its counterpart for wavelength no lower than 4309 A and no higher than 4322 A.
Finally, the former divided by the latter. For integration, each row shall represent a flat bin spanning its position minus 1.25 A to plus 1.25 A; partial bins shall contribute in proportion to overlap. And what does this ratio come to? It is 0.97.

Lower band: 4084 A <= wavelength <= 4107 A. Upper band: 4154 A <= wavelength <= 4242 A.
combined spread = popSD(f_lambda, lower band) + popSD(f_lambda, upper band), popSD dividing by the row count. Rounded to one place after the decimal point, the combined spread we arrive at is 1.9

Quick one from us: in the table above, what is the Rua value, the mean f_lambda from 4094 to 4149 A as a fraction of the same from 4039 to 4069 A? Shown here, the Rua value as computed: 0.99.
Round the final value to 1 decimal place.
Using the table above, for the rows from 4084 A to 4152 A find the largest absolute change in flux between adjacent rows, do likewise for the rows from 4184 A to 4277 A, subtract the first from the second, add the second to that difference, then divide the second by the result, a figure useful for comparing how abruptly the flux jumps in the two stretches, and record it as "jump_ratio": 1.6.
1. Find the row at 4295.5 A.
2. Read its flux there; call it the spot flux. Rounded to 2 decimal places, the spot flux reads 11.27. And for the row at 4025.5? 11.40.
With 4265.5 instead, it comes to 11.46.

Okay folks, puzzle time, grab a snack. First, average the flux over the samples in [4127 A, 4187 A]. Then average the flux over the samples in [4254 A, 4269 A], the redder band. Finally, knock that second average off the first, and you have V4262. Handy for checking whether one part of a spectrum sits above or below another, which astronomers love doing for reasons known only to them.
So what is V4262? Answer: 0.06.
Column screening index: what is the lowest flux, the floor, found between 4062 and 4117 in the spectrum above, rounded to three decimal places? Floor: 8.005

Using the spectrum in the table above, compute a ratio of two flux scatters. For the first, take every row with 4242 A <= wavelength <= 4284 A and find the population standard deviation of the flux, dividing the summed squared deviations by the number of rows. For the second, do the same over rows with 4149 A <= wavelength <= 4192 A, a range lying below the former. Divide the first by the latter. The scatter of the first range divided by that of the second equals 1.42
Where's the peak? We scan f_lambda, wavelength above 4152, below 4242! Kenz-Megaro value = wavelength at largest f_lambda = 4230.5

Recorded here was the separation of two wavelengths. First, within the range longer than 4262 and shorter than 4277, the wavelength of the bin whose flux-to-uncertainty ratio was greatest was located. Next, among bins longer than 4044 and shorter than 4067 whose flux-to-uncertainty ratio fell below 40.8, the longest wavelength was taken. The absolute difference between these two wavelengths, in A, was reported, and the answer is 205.0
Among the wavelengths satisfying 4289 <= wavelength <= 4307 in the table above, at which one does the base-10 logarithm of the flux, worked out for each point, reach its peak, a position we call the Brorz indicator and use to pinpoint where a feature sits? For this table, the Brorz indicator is 4295.5 A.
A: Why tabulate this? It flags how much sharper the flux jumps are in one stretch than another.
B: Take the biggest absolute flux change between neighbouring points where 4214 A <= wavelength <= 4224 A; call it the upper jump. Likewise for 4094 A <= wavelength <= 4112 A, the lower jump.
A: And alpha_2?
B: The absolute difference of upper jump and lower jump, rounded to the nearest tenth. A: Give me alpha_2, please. 1.9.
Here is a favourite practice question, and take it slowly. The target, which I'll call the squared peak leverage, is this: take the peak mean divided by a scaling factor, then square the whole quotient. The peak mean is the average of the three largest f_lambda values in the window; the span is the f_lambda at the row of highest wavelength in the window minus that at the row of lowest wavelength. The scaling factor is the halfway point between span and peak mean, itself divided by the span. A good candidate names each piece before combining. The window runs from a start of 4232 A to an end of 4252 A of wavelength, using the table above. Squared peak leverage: 0.1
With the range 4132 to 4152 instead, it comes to 0.9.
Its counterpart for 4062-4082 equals 3.1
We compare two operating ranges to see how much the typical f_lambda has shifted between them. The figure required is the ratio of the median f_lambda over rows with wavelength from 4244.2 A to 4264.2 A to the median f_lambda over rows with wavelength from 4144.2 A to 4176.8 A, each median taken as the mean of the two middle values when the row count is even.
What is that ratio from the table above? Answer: 0.99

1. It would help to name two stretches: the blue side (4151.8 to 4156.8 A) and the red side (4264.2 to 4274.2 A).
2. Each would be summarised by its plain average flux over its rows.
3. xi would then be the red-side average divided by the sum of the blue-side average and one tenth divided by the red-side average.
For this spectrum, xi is 0.97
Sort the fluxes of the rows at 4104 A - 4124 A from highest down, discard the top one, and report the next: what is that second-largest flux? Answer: 12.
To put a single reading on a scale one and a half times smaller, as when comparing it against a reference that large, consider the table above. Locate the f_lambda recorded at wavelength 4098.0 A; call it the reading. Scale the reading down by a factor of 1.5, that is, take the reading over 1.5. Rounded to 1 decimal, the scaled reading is 7.0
